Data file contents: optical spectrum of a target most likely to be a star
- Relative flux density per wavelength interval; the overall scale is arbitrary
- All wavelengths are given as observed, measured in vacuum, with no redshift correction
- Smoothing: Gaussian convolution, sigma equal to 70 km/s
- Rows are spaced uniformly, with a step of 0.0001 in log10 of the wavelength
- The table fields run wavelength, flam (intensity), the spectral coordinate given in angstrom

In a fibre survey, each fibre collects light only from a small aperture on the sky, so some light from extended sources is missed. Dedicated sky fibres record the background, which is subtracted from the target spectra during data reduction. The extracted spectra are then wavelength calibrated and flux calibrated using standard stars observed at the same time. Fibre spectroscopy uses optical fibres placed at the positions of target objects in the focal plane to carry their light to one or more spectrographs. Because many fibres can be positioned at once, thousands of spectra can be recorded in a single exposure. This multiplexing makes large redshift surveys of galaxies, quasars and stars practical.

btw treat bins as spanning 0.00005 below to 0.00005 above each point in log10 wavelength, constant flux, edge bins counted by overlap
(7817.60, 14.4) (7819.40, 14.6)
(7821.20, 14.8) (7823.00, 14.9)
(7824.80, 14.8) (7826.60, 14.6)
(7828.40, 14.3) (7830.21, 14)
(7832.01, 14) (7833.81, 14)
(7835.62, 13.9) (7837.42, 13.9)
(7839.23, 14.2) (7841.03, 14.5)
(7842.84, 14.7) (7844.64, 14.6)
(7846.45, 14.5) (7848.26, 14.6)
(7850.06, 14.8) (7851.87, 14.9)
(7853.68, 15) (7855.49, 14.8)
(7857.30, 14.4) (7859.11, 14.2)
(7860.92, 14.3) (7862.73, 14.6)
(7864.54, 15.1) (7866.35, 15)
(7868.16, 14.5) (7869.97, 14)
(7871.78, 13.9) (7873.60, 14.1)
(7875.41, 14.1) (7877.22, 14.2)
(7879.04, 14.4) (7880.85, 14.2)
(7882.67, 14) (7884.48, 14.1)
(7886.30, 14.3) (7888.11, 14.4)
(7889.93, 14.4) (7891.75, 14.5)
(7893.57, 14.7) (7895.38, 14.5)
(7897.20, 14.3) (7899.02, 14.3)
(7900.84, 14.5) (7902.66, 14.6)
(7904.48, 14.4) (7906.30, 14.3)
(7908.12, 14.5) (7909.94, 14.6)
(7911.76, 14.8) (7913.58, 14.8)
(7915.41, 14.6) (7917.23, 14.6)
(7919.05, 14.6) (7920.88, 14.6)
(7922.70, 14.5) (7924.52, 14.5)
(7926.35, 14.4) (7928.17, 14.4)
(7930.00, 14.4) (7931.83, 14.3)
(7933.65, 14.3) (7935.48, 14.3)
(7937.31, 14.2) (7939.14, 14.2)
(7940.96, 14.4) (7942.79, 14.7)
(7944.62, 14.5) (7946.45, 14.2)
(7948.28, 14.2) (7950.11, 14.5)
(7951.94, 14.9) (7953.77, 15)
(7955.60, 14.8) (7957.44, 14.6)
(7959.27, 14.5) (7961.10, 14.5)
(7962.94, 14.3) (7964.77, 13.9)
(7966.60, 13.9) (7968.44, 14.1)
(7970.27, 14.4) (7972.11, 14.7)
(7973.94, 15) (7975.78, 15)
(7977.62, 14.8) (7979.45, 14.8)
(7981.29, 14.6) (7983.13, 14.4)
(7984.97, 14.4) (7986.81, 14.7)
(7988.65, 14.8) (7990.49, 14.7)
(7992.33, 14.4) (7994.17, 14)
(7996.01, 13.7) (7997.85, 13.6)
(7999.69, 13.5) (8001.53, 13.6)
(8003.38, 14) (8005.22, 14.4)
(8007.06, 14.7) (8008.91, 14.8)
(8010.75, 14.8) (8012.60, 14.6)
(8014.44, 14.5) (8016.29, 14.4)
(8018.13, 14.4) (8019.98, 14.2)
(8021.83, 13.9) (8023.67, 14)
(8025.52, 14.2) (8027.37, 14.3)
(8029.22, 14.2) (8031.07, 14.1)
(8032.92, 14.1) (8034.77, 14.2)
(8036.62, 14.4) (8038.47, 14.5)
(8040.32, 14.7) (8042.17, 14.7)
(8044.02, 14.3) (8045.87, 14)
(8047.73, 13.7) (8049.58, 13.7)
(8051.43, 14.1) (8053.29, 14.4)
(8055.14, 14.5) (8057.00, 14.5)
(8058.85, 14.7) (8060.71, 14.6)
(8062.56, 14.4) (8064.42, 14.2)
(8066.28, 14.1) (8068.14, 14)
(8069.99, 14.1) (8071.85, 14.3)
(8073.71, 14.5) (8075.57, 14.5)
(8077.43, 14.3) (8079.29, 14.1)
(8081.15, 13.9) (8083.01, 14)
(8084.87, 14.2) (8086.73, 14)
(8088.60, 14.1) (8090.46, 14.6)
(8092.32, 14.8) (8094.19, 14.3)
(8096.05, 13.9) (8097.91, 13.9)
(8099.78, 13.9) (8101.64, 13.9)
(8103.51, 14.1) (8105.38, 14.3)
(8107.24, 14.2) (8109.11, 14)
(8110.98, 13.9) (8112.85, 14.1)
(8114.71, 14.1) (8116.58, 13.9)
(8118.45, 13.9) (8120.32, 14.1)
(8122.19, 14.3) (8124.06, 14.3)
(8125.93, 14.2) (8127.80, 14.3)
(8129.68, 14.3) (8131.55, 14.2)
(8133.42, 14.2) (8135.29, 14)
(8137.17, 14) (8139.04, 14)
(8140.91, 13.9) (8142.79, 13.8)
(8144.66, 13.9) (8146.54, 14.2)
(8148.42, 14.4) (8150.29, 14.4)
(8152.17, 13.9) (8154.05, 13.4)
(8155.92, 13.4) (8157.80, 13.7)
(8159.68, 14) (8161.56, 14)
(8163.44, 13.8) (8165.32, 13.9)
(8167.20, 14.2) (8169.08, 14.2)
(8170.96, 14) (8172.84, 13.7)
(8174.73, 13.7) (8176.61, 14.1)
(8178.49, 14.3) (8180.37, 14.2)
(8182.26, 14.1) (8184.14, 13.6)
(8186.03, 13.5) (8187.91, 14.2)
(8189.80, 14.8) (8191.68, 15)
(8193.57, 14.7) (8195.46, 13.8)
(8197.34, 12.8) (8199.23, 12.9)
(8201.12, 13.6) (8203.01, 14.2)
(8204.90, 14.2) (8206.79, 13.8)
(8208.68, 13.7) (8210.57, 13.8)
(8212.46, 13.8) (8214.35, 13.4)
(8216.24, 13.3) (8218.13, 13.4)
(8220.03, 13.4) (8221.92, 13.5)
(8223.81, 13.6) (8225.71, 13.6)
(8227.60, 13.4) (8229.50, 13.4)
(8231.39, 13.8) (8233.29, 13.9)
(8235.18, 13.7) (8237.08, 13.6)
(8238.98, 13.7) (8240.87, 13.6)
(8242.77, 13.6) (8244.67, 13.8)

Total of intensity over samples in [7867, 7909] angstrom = 329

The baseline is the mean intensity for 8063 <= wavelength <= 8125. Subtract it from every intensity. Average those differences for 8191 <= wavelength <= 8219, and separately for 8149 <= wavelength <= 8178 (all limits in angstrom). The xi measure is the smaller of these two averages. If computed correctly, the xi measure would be -0.4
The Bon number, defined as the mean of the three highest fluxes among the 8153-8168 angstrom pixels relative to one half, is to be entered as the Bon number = 28.1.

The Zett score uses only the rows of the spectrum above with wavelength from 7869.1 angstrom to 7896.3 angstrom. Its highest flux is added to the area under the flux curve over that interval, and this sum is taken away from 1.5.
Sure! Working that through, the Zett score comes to -401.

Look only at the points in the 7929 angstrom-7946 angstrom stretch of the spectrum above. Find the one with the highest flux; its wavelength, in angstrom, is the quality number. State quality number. 7942.79 angstrom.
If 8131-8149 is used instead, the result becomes 8148.42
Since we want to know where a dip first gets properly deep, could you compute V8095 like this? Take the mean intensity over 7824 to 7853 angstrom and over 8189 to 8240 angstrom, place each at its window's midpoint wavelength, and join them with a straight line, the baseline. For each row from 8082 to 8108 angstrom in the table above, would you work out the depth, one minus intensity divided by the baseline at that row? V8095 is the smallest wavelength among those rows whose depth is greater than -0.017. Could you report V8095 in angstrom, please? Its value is 8083.01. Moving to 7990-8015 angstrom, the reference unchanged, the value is 7994.17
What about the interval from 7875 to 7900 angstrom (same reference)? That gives 7875.41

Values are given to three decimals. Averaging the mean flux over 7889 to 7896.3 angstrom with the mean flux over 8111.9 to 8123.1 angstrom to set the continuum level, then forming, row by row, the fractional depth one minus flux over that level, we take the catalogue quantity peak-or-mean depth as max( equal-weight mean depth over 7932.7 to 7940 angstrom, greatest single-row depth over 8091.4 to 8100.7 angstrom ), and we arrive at 0.028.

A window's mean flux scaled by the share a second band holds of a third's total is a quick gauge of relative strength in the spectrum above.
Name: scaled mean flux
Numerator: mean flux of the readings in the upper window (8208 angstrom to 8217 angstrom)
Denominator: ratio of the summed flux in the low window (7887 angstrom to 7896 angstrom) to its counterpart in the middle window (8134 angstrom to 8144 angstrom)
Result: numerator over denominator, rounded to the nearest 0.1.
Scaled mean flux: 13.1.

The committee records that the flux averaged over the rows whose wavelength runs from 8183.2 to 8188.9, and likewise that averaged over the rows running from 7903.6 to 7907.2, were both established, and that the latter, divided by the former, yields 1.04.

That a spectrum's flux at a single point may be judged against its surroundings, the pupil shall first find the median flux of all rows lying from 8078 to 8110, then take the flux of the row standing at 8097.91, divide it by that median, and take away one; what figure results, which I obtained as -0.01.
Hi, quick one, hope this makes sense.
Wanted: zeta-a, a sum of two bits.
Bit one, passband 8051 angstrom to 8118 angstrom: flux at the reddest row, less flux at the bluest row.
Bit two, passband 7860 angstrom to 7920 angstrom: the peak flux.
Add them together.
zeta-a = 14.9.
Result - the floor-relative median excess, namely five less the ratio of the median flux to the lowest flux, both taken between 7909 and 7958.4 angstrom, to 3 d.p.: 3.979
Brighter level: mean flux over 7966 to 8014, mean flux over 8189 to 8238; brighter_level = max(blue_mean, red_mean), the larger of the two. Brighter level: 14.4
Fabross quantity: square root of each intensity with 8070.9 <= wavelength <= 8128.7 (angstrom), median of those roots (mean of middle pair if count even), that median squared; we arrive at 14.1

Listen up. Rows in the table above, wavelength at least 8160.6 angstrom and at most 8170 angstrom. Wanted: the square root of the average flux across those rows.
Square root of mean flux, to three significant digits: 3.74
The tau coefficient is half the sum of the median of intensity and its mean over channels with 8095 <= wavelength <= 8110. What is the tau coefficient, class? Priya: 14.0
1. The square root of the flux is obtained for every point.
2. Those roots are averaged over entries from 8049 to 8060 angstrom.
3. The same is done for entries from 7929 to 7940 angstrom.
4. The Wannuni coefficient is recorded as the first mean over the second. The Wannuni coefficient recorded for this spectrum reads 1.00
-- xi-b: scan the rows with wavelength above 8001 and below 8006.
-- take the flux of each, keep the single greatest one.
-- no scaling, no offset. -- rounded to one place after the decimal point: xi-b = 14.4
